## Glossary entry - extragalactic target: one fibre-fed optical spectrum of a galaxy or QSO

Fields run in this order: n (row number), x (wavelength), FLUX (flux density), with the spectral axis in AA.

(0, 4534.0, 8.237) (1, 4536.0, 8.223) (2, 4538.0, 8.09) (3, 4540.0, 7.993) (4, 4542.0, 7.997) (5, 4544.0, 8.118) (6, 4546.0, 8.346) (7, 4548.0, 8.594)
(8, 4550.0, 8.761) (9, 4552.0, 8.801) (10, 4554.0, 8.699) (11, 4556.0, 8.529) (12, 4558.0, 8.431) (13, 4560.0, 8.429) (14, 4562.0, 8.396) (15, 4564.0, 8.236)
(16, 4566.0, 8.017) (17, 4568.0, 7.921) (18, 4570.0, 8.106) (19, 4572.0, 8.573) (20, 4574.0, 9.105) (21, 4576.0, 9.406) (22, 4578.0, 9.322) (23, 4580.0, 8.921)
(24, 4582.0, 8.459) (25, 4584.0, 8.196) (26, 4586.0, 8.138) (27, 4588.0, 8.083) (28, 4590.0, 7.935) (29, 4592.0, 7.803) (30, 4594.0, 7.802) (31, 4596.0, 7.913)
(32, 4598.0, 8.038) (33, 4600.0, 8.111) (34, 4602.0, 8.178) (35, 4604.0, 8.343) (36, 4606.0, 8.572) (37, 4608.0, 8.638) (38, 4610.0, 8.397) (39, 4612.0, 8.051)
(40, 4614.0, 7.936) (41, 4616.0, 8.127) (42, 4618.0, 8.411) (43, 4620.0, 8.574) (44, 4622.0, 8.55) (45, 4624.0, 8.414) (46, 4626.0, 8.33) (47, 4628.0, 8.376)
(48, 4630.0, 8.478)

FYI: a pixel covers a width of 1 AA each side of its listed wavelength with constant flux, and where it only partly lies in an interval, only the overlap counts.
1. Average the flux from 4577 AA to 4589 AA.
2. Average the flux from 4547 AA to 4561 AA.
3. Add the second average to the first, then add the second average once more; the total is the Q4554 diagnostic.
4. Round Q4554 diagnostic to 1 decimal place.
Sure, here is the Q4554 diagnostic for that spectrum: 25.7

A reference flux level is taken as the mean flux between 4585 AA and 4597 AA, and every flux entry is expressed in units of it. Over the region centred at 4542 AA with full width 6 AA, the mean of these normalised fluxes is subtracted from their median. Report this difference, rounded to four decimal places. -0.0049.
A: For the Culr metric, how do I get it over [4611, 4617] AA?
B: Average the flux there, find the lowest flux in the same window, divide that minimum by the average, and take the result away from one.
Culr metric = 0.0127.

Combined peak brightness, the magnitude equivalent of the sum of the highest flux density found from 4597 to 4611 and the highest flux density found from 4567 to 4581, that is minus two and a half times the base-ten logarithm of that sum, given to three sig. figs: -3.14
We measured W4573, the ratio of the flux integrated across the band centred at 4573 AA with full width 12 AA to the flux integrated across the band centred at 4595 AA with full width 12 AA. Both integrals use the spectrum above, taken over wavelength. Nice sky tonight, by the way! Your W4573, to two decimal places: 1.10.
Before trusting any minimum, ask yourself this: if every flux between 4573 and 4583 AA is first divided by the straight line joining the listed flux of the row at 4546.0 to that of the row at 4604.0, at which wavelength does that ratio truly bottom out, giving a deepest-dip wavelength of 4582.0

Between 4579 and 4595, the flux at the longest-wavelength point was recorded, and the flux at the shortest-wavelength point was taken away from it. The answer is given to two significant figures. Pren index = -1.1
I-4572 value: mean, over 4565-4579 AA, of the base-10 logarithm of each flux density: 0.935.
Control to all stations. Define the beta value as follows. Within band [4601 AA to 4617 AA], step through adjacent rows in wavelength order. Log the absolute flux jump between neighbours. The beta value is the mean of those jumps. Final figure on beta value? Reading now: 0.19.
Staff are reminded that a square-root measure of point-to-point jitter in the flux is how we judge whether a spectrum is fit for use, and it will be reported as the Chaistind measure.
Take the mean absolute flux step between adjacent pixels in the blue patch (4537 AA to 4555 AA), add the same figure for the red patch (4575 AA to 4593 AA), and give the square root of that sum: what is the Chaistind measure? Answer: 0.57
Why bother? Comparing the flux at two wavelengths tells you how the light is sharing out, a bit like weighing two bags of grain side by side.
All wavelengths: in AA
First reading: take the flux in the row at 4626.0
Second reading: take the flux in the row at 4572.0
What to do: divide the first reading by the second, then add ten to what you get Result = 11.0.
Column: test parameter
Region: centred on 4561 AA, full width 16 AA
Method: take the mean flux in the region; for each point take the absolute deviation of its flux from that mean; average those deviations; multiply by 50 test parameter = 10.3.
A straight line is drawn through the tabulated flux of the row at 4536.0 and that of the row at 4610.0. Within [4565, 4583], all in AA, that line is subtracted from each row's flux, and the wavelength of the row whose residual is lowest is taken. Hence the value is 4568.0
